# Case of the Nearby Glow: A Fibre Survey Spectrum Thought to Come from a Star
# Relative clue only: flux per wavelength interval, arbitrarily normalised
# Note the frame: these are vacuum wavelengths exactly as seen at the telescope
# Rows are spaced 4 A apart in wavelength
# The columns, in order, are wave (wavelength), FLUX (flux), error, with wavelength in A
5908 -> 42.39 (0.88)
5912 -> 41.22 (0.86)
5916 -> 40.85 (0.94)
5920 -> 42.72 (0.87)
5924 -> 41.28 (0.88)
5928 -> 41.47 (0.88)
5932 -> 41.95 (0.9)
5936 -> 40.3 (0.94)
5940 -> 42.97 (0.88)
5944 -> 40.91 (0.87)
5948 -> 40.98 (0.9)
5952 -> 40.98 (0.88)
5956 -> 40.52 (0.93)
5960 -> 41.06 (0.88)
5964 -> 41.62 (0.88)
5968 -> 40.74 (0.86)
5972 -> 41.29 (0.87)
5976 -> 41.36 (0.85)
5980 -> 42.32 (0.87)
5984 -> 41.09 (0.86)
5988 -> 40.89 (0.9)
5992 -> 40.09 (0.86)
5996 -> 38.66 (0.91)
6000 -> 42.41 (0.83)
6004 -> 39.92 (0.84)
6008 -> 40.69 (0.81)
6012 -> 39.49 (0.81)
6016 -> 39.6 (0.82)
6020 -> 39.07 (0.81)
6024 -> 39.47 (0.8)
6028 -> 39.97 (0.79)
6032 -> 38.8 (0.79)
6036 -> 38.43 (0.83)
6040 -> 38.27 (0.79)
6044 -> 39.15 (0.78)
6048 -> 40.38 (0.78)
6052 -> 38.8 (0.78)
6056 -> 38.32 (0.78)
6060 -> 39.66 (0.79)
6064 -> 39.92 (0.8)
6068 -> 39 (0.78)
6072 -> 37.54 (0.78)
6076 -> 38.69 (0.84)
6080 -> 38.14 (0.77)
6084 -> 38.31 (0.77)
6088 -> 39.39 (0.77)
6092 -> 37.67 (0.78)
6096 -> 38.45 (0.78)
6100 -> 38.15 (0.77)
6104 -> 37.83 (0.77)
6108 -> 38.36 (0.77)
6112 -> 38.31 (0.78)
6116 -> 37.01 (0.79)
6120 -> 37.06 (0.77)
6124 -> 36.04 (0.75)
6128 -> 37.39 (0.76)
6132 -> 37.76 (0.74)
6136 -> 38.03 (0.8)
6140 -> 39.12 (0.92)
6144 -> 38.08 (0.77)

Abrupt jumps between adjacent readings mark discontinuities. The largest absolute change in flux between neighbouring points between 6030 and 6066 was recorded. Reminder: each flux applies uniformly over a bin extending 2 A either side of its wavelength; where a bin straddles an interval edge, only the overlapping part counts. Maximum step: 1.6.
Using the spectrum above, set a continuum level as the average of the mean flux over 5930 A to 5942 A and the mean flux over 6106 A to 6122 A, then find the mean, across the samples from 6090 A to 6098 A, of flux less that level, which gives -1.7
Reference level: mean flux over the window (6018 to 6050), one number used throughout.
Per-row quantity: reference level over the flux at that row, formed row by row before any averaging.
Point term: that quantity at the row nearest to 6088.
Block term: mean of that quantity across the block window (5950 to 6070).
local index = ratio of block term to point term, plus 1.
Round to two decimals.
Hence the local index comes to 1.98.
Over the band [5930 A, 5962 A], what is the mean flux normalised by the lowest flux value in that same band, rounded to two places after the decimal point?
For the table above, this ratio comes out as 1.02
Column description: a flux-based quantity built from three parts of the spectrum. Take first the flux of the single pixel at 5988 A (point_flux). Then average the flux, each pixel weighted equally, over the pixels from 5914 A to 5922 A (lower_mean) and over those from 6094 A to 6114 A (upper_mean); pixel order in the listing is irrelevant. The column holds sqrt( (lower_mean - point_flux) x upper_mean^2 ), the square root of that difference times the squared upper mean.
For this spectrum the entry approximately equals 36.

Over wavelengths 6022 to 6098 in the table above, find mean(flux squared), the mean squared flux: 1511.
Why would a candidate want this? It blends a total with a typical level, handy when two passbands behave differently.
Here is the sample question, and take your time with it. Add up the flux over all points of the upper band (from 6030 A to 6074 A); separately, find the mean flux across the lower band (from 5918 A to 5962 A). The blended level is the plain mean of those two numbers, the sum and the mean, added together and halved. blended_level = 235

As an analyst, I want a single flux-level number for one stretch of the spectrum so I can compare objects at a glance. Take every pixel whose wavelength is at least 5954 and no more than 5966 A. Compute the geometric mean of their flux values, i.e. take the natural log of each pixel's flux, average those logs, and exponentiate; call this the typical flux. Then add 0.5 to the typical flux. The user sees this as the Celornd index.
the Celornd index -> 41.6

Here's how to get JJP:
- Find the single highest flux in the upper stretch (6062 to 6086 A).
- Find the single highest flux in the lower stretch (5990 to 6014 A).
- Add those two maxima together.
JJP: 82.3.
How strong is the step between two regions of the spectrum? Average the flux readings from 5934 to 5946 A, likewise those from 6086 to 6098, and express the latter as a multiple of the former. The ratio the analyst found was 0.930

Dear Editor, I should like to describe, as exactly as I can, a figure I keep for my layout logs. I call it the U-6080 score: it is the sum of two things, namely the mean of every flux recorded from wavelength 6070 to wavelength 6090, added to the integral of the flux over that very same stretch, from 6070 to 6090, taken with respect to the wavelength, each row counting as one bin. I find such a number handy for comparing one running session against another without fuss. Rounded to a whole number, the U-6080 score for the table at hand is 807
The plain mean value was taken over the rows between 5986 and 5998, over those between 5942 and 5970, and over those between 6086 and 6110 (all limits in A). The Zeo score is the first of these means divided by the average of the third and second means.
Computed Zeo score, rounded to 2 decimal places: 1.01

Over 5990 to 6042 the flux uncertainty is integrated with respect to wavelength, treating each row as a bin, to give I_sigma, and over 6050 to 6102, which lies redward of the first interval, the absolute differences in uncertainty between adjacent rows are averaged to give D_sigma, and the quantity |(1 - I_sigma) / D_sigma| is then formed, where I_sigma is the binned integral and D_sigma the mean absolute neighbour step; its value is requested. 2637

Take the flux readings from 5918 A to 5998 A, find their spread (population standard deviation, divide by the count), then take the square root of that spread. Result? 0.96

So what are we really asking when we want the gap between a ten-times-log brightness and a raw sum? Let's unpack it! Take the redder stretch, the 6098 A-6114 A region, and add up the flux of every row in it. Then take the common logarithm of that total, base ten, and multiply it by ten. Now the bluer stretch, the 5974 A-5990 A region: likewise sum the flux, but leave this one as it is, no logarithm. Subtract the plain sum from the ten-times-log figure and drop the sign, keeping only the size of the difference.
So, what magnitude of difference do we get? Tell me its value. 144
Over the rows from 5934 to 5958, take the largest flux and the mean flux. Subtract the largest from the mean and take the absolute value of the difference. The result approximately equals 1.9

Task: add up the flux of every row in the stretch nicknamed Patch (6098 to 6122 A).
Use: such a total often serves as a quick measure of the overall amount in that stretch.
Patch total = 227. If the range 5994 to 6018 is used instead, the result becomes 241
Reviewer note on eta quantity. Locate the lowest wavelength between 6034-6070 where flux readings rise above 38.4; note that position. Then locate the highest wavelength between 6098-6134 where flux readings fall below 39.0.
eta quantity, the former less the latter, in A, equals -96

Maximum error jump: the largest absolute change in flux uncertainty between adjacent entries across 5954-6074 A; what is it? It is 0.080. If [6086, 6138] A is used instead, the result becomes 0.060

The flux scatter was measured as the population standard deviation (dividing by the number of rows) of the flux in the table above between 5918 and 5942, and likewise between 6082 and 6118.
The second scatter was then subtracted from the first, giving 0.3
